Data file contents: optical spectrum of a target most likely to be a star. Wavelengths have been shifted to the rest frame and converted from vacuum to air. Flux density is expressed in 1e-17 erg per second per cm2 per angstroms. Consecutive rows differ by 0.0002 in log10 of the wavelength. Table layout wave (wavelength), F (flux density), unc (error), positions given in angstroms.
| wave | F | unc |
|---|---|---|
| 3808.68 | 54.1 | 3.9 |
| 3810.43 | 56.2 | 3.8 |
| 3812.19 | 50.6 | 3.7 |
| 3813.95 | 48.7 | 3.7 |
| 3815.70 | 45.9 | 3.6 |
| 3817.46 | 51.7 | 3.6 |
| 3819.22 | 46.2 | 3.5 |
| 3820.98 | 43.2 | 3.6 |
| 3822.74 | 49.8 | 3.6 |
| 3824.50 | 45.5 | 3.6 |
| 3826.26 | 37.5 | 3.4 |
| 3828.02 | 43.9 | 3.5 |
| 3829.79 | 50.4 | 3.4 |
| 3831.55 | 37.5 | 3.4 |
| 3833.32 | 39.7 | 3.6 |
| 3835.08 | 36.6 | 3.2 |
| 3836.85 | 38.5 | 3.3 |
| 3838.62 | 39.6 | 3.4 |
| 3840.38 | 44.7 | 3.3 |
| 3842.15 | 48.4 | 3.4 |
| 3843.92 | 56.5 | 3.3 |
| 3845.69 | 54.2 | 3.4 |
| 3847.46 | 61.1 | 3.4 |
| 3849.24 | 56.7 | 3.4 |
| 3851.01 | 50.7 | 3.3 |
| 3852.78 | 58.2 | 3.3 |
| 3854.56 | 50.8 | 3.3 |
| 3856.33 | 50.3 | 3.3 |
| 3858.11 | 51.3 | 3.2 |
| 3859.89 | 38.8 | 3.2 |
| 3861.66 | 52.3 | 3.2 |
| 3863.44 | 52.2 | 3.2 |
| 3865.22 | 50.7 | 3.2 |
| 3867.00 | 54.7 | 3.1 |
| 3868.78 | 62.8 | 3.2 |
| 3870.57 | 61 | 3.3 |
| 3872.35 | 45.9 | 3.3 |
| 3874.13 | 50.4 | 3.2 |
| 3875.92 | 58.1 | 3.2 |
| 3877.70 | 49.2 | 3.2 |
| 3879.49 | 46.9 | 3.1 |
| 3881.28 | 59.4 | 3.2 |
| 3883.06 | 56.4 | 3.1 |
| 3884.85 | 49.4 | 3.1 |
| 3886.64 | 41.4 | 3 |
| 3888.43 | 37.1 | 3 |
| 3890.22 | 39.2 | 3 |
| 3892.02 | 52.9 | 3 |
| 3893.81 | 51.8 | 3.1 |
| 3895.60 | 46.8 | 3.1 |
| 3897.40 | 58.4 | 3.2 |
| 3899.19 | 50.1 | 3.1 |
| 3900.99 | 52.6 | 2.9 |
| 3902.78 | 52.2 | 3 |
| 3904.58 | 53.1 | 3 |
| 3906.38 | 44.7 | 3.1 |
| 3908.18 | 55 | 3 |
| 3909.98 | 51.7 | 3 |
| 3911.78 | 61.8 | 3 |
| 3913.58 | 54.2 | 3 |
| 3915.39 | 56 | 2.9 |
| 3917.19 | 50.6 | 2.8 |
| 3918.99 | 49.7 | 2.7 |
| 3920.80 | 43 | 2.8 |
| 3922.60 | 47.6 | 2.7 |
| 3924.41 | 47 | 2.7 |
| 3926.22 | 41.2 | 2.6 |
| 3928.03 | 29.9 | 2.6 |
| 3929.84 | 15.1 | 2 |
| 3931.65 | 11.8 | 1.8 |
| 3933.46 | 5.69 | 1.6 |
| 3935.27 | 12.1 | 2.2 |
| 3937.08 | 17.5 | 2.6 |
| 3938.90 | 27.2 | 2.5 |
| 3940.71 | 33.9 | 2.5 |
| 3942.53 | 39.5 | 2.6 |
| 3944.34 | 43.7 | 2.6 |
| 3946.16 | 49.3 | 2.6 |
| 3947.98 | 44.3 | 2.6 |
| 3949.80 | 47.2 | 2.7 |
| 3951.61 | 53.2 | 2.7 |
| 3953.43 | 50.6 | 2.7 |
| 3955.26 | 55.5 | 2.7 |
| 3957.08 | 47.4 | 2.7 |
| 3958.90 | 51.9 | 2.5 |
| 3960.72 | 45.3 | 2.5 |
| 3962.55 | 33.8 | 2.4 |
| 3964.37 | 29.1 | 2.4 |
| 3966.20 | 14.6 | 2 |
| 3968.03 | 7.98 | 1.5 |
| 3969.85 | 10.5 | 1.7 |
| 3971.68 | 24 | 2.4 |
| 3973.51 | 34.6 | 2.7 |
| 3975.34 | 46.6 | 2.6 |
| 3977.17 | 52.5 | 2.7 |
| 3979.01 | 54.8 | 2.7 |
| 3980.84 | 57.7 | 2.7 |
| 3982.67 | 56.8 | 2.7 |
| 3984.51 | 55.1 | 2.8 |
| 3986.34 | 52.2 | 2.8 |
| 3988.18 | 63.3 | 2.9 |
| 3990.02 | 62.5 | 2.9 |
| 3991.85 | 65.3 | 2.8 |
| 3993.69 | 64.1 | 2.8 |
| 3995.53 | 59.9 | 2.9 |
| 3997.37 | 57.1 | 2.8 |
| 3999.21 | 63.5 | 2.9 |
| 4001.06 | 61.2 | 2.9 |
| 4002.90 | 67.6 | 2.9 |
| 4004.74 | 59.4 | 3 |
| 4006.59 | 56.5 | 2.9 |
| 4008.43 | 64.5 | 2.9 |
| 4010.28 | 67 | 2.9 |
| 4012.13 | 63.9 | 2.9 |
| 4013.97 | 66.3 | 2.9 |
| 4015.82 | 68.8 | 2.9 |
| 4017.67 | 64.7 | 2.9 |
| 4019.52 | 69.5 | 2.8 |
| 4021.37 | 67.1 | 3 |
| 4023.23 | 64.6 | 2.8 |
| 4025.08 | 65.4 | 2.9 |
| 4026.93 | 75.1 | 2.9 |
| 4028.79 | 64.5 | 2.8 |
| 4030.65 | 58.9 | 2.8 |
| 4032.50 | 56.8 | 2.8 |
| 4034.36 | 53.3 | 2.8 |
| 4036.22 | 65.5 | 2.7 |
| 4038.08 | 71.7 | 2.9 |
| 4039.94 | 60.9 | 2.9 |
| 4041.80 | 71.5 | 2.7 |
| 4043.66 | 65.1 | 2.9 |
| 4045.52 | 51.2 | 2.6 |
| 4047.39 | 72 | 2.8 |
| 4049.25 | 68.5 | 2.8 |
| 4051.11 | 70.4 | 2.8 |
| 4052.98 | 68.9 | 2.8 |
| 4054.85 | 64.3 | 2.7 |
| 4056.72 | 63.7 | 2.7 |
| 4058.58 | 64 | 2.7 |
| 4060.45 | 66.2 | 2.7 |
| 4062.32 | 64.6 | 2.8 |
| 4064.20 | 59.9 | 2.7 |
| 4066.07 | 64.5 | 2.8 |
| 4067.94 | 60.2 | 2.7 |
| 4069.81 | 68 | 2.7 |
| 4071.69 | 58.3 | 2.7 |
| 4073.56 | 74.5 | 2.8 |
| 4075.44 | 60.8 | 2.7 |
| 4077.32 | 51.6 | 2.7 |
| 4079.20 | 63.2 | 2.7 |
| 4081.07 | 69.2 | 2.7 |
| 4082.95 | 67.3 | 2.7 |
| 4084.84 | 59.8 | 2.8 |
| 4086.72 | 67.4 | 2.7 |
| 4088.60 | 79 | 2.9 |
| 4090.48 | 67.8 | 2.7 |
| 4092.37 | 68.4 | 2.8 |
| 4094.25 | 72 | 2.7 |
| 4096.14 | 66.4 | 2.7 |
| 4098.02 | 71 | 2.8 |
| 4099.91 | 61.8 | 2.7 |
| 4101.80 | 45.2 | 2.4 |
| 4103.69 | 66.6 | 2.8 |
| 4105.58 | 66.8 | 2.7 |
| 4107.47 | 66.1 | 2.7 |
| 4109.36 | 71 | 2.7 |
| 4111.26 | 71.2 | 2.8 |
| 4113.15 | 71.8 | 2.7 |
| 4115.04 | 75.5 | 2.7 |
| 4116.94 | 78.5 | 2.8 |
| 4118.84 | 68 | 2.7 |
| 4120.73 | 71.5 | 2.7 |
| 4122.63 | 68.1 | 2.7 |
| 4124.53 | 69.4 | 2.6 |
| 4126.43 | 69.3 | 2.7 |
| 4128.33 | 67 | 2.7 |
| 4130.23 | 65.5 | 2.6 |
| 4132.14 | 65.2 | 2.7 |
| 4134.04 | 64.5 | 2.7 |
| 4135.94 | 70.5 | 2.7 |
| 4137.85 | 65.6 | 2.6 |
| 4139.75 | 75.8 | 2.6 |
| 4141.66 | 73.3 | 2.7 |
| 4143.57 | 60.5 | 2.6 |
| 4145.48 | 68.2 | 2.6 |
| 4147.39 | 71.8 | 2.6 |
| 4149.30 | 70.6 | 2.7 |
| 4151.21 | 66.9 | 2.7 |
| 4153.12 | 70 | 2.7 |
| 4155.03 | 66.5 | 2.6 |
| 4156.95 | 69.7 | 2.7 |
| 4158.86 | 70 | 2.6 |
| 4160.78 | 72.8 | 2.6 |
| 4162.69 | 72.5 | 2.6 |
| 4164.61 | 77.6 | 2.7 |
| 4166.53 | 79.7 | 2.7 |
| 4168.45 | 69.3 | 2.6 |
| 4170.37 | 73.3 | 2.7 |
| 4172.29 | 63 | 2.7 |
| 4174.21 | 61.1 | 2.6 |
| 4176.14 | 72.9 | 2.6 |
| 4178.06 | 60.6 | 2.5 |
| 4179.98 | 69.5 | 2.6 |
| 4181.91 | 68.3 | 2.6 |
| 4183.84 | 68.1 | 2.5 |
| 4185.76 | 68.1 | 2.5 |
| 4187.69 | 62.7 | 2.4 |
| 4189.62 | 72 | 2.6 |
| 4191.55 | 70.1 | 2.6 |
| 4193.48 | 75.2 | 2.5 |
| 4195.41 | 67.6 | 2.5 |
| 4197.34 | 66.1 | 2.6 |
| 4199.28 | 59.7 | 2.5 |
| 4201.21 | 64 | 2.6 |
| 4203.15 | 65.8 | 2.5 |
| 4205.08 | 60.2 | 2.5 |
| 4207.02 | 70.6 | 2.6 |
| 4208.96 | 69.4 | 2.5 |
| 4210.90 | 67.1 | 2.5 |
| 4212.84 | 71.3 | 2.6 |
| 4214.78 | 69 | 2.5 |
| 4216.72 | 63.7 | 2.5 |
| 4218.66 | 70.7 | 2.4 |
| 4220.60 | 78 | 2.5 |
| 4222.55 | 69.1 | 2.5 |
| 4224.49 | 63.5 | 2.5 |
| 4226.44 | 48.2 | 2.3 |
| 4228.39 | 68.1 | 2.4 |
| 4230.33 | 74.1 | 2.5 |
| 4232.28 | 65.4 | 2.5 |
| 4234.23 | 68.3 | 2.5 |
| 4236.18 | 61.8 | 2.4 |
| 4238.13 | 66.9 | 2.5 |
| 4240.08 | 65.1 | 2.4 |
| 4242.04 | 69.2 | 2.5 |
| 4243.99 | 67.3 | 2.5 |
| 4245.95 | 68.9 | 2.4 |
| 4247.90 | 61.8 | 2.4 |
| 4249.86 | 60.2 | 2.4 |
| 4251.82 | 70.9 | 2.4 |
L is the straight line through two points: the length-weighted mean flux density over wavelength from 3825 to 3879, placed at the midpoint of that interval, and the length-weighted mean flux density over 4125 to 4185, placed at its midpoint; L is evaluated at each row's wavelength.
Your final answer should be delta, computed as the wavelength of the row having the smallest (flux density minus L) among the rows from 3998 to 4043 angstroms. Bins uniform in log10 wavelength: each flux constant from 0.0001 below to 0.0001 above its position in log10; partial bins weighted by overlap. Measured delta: 4034.36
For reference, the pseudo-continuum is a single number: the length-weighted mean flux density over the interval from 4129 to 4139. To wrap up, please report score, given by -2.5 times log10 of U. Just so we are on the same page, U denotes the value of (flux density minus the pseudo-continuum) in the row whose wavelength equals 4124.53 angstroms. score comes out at -1.2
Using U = 3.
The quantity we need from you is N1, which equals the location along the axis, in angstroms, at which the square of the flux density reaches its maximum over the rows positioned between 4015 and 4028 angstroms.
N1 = 4026.93 angstroms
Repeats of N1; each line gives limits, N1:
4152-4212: 4166.53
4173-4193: 4176.14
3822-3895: 3868.78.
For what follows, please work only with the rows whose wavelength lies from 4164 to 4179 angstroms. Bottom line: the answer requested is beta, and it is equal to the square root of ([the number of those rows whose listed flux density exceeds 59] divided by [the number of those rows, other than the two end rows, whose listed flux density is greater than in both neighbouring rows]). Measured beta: 1.63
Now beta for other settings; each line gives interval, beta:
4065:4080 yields 1.73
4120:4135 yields 2.83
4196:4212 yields 2.00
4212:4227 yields 2.65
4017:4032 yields 1.87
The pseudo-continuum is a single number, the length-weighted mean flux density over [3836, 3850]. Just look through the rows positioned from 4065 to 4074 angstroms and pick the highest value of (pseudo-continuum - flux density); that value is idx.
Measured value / -8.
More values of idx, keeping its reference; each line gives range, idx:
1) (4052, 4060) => -14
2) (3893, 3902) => 3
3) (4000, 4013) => -7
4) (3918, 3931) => 35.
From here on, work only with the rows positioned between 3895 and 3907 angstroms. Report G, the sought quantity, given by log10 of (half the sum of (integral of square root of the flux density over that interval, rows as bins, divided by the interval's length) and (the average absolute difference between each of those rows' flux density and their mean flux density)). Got 0.72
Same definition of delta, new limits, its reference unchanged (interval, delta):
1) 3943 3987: 3968.03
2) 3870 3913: 3888.43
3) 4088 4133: 4101.80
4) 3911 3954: 3933.46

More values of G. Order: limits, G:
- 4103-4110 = 0.69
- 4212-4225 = 0.77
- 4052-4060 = 0.70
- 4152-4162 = 0.69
